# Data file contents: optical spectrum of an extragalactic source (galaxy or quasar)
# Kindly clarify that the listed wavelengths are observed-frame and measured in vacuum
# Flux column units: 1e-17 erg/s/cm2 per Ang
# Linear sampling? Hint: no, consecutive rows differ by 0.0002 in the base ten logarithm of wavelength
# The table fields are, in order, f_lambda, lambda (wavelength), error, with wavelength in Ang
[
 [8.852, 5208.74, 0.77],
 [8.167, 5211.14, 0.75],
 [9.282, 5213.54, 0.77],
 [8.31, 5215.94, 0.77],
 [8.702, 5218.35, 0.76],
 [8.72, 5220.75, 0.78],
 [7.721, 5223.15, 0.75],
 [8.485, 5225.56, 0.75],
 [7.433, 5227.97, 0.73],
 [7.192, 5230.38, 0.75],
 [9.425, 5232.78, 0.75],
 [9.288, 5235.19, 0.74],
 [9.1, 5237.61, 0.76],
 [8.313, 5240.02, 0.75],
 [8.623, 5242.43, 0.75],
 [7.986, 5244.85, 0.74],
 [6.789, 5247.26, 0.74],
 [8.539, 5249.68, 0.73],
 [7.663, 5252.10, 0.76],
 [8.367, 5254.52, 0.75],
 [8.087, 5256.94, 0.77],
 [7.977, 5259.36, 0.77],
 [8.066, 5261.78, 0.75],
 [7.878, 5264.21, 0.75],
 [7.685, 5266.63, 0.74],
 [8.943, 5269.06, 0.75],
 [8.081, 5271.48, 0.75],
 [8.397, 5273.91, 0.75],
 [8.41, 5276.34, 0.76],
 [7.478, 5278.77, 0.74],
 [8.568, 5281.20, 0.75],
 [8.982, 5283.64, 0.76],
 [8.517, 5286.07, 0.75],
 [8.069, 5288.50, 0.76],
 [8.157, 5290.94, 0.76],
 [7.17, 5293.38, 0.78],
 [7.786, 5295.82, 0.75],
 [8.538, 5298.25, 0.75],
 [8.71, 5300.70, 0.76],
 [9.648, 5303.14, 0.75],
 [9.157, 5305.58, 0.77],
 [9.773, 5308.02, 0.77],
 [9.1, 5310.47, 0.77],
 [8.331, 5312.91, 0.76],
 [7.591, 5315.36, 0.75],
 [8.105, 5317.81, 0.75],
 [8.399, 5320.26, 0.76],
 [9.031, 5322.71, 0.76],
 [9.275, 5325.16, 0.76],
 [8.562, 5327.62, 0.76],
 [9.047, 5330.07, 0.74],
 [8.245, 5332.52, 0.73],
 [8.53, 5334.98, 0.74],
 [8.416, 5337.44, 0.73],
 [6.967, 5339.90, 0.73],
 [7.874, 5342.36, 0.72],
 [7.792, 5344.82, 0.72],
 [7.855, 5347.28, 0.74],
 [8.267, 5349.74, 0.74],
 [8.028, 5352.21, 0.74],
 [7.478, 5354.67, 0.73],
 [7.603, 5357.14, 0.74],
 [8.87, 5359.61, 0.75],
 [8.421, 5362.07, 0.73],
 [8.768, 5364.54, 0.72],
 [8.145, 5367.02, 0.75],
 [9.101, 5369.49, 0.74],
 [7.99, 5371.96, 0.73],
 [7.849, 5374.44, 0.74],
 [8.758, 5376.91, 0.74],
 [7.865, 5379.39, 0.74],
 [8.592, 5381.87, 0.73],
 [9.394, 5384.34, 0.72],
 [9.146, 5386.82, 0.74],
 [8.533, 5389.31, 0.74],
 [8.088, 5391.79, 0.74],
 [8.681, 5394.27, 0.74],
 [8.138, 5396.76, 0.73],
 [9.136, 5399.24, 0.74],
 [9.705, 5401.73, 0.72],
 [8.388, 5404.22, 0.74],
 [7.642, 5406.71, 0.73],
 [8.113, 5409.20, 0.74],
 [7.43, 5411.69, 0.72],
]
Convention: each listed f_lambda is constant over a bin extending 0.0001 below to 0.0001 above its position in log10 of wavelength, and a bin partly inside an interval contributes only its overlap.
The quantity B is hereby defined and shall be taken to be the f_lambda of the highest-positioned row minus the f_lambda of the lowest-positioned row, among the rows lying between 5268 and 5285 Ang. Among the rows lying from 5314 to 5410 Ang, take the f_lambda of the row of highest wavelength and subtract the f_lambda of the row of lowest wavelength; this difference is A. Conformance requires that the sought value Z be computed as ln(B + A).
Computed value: -0.6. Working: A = 0.5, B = 0.0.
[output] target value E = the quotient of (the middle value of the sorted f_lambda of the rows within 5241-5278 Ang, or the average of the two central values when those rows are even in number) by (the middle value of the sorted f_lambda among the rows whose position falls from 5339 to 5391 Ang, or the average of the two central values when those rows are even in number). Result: 0.99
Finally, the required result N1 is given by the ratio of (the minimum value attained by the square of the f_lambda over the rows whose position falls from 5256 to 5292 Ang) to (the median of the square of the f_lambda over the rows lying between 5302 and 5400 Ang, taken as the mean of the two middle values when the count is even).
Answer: 0.79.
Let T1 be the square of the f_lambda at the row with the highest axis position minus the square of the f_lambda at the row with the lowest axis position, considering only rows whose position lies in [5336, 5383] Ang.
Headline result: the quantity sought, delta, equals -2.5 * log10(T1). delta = -1.2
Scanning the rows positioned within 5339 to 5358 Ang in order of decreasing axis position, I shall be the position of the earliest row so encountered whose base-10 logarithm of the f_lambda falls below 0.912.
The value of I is 5357.14 Ang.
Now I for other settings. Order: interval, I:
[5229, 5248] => 5247.26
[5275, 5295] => 5293.38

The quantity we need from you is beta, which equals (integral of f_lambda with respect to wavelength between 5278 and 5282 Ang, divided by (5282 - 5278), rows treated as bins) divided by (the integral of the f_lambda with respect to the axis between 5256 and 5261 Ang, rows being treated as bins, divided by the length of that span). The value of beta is 0.999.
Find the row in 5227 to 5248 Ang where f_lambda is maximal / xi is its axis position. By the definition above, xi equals 5232.78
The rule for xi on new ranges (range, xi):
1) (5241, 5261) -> 5242.43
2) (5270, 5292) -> 5283.64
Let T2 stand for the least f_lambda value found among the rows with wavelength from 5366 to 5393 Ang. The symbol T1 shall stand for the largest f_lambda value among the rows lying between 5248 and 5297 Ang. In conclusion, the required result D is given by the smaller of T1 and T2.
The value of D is 7.8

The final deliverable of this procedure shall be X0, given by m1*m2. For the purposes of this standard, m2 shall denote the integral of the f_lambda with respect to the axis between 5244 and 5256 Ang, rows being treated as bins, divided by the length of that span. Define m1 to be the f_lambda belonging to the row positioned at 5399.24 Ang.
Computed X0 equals 71.9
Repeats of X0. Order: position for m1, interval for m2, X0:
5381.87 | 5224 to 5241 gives 72.6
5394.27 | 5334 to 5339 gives 72.6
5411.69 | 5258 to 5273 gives 60.3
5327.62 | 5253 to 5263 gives 69.4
